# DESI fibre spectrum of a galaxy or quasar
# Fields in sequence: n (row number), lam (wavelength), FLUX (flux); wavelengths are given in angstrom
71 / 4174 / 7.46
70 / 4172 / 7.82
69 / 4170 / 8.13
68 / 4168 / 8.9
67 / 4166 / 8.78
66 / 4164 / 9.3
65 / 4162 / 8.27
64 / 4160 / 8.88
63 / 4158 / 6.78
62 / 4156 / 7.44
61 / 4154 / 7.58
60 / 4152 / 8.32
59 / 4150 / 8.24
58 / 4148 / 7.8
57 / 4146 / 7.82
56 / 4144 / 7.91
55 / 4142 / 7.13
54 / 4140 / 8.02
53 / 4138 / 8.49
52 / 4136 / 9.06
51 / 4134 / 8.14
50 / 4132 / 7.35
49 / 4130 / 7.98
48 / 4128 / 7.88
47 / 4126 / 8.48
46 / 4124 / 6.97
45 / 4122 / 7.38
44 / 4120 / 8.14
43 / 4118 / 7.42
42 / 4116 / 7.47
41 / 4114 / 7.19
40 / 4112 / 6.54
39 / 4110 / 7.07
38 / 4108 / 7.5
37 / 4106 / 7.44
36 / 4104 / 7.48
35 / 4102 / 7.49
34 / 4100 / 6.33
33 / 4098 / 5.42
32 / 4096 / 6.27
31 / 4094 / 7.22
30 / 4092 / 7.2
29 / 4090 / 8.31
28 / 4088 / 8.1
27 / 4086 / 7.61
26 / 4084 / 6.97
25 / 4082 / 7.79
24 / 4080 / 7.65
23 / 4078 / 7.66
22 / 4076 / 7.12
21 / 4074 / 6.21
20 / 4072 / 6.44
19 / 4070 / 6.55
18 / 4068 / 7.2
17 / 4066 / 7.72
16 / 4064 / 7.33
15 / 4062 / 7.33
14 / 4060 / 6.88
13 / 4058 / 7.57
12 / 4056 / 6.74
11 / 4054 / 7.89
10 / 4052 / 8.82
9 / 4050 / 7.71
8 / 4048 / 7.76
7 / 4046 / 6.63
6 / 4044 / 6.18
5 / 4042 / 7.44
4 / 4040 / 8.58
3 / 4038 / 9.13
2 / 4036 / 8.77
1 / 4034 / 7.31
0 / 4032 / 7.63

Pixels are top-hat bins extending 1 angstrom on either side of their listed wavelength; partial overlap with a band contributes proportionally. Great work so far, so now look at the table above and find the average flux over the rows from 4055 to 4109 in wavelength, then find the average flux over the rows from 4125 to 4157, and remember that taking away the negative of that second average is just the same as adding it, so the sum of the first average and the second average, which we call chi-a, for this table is 15.1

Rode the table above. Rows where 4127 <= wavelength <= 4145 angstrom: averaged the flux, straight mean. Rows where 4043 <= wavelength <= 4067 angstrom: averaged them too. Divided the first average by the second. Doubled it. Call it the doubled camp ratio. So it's 2.17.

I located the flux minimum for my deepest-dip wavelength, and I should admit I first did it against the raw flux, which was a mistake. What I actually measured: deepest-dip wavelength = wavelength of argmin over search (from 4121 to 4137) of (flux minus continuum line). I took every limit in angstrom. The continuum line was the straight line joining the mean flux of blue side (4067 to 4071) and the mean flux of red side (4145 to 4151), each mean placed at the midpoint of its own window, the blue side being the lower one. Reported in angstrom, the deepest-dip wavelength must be 4124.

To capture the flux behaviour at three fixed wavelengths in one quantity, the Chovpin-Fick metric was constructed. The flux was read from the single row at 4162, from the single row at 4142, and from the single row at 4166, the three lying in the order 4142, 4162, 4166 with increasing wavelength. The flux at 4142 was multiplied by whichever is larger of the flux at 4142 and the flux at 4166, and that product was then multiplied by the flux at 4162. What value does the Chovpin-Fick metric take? 518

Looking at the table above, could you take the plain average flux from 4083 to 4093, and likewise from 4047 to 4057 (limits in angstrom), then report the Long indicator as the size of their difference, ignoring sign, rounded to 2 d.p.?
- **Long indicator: 0.15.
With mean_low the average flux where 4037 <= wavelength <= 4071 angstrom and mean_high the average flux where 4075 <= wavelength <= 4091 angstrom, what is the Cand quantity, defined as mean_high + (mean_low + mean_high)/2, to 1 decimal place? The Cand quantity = 15.2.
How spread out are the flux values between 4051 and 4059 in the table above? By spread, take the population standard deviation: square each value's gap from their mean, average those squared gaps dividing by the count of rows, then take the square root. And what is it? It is 0.74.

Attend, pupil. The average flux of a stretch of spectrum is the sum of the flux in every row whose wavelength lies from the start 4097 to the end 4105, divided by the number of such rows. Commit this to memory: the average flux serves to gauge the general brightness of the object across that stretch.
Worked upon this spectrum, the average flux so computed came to 6.7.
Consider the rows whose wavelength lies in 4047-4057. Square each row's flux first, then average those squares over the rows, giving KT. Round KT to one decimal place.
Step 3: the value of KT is 61.0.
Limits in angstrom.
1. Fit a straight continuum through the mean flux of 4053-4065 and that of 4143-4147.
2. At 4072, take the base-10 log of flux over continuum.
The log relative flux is -0.06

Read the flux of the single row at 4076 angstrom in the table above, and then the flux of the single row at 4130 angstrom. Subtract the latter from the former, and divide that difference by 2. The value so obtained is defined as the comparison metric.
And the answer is -0.43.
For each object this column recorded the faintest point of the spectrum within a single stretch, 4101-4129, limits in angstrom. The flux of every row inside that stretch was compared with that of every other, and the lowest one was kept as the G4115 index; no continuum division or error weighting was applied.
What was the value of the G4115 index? 6.54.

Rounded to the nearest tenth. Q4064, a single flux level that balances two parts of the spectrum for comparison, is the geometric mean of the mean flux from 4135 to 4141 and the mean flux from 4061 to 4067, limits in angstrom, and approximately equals 8.0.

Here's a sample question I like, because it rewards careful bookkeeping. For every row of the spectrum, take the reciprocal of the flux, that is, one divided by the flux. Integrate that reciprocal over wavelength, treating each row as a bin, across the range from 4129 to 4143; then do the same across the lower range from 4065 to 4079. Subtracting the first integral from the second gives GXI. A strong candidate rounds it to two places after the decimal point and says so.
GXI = 0.26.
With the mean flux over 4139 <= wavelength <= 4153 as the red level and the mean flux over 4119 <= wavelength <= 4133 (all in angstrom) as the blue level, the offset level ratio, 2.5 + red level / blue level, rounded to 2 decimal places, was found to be 3.52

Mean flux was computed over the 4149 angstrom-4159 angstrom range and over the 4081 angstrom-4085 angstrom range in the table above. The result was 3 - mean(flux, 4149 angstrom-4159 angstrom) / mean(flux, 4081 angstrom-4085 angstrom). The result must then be 1.96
